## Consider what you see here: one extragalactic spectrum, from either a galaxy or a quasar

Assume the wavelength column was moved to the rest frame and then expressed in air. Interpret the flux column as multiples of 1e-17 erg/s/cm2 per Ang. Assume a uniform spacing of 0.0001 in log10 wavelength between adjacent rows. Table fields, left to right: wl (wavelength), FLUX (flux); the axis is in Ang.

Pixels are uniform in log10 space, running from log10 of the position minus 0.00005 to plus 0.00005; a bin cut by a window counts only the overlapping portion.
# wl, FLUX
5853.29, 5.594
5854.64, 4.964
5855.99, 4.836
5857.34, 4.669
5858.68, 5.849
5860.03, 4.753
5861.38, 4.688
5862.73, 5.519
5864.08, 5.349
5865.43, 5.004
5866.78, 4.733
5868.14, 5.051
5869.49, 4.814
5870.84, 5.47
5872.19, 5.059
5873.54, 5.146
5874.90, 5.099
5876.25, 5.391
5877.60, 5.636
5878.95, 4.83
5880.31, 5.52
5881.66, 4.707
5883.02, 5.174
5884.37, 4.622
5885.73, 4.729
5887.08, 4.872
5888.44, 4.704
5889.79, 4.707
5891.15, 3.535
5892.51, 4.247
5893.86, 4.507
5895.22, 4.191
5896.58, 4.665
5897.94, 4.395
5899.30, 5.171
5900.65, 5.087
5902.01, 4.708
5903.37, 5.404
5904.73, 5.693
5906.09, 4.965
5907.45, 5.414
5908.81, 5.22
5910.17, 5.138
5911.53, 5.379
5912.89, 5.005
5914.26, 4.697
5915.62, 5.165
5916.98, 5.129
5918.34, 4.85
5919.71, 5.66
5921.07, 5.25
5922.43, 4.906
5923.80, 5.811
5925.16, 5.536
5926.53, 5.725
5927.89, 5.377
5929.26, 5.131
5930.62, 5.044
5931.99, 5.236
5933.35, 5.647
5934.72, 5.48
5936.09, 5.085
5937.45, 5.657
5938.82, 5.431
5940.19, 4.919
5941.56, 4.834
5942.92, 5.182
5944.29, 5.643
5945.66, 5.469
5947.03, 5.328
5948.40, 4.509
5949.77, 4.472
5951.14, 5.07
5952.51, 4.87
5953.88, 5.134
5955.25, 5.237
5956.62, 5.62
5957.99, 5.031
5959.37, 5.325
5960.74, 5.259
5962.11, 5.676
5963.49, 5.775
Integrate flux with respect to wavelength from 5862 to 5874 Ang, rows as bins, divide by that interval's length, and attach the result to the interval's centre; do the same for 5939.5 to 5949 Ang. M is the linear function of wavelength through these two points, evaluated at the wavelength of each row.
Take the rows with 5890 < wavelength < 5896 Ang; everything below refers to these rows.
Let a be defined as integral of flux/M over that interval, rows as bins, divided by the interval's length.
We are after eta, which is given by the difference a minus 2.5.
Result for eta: -1.69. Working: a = 0.81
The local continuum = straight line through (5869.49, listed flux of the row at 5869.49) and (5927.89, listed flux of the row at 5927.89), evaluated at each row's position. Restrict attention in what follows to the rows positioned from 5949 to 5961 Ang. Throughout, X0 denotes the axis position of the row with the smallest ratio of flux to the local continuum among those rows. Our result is 5949.77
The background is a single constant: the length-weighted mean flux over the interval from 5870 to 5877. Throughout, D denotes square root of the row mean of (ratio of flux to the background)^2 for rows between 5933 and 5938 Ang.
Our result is 1.05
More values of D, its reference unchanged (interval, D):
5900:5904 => 0.97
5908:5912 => 1.00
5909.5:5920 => 0.98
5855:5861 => 0.97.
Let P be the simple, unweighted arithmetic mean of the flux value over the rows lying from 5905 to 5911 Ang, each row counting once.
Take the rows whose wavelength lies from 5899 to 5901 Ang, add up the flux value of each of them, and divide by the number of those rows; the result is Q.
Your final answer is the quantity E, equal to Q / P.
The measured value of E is 0.99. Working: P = 5.2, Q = 5.1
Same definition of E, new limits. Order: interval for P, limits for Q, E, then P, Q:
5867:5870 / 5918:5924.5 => 1.07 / 4.9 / 5.3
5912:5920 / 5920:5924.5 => 1.05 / 5.1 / 5.3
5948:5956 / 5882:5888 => 0.99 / 4.9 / 4.8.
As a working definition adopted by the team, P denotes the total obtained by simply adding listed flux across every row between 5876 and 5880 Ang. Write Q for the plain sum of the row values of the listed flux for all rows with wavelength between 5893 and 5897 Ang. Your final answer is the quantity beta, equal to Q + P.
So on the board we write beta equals 29.2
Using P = 15.9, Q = 13.4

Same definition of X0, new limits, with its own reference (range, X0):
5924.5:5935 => 5930.62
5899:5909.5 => 5902.01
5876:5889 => 5884.37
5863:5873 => 5866.78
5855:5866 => 5861.38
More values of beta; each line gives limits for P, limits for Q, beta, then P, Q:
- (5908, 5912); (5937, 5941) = 31.7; 15.7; 16.0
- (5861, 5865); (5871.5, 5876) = 30.9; 15.6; 15.3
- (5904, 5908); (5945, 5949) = 31.4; 16.1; 15.3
